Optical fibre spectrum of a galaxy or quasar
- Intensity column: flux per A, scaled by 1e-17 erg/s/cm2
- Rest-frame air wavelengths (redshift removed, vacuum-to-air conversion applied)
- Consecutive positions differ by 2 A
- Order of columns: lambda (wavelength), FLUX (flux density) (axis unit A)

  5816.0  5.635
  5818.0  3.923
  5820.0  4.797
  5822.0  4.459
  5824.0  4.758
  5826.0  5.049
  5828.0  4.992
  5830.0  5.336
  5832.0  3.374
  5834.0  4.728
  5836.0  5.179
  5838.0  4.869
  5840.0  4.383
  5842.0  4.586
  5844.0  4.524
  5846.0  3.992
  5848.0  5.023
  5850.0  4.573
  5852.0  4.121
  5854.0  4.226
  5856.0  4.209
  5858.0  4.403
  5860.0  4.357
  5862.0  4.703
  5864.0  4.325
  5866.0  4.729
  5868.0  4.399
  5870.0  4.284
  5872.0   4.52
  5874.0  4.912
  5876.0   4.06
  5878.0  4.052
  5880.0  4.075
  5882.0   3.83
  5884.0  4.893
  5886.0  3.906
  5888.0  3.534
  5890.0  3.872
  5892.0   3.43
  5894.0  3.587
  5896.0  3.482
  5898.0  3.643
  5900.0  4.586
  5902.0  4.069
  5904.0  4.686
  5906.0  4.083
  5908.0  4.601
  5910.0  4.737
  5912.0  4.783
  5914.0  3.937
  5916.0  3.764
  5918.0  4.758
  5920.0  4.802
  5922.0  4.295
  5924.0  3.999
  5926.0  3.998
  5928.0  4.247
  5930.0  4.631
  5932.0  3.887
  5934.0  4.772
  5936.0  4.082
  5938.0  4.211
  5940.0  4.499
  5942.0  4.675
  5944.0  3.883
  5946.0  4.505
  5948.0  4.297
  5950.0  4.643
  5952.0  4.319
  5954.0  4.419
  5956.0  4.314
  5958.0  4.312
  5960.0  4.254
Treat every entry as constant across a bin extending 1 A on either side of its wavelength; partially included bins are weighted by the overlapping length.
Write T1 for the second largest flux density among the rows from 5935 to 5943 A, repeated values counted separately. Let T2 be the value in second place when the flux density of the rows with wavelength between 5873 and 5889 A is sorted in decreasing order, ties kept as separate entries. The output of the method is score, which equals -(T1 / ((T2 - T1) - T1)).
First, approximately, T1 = 4.499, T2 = 4.893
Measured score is 1.10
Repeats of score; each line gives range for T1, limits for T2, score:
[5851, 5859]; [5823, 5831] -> 1.24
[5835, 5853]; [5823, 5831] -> 1.01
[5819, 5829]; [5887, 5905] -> 0.92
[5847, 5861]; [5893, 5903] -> 0.90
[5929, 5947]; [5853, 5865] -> 0.95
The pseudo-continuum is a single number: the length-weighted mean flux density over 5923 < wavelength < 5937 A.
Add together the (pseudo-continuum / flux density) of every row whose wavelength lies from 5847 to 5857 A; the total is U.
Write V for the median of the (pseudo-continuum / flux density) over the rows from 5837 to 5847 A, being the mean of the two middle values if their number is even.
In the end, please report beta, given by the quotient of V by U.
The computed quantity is 0.195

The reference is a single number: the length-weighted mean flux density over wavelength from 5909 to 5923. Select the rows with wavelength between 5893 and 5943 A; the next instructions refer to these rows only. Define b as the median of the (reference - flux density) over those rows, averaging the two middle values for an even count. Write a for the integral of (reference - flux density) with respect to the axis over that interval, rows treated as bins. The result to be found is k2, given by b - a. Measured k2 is -8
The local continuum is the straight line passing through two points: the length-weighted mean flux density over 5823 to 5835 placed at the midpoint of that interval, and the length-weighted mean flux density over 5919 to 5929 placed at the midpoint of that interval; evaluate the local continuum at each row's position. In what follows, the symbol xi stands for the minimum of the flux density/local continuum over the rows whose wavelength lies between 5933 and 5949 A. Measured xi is 0.93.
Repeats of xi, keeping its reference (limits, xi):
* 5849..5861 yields 0.90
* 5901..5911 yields 0.93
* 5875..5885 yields 0.86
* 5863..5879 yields 0.90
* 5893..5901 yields 0.79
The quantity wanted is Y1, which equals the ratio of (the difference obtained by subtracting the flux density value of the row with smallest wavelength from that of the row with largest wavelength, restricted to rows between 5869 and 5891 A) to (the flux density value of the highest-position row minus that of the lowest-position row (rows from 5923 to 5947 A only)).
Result -0.8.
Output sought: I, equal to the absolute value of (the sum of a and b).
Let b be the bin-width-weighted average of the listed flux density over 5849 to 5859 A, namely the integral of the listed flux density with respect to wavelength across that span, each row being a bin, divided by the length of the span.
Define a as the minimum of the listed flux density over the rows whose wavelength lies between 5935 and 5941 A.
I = 8.39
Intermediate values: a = 4.082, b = 4.31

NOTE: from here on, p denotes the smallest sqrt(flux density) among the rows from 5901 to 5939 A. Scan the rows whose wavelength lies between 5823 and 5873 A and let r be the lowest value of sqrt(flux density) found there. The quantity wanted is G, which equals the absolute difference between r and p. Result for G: 0.10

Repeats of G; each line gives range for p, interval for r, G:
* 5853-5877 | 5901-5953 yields 0.07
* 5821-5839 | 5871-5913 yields 0.02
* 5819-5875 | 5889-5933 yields 0.02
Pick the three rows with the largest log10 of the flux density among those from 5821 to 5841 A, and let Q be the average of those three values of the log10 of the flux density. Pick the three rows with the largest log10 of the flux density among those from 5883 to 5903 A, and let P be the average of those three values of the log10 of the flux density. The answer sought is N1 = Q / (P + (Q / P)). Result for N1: 0.409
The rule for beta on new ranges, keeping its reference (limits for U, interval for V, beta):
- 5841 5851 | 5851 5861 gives 0.214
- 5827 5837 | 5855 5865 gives 0.211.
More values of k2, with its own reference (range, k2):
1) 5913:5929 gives -3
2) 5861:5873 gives 1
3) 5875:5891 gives -6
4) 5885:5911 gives -10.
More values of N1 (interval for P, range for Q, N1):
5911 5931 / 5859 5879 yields 0.405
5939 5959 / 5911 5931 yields 0.403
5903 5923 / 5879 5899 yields 0.392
